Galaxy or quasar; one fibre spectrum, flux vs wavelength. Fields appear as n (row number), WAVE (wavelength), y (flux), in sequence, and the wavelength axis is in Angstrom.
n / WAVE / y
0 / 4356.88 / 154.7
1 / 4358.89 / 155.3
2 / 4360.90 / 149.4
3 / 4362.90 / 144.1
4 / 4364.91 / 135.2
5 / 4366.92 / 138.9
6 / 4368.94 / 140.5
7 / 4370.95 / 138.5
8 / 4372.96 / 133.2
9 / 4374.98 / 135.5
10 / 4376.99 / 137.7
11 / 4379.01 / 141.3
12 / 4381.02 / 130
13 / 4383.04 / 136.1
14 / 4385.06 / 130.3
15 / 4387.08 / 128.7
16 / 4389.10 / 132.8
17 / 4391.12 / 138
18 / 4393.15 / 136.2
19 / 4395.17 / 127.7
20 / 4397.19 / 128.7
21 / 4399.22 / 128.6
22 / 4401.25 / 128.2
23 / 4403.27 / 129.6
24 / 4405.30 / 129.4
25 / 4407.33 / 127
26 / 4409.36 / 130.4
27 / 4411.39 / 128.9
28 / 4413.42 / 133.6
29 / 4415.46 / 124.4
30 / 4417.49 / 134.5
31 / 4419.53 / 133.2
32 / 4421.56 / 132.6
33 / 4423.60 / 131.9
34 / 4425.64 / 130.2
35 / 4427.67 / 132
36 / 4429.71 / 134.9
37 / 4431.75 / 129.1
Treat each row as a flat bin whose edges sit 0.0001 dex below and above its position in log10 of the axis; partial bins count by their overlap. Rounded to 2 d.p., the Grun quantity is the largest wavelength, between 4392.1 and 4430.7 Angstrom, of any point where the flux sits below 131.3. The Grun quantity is 4425.64 Angstrom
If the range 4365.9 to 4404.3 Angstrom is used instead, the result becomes 4403.27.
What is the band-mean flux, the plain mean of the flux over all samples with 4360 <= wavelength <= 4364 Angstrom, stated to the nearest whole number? 147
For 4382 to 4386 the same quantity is 133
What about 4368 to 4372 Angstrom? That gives 140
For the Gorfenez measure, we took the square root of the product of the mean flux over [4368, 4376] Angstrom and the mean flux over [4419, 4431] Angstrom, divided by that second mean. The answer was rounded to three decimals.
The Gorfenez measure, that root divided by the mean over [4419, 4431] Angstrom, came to 1.017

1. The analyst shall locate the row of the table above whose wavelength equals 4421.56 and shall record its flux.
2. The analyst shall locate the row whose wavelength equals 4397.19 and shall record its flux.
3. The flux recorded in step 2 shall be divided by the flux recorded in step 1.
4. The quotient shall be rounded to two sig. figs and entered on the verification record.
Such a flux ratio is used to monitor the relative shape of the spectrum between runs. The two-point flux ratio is 0.97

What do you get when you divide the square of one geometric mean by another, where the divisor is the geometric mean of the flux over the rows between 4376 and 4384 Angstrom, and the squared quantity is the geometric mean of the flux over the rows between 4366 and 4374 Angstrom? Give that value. 139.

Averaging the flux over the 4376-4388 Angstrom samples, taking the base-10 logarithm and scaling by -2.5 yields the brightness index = -5.32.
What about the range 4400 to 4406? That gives -5.28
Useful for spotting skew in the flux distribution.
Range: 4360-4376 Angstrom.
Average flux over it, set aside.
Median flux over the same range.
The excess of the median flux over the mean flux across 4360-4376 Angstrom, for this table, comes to -0.7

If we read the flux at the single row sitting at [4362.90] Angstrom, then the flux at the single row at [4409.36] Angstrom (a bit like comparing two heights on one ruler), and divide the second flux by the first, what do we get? 0.90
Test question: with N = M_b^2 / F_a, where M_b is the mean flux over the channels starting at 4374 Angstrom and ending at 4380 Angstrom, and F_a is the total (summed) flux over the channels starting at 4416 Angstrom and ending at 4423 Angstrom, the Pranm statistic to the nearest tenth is 47.7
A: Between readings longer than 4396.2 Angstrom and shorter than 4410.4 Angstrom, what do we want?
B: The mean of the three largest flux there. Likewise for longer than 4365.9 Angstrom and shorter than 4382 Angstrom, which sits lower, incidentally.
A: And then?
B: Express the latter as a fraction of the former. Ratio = 1.08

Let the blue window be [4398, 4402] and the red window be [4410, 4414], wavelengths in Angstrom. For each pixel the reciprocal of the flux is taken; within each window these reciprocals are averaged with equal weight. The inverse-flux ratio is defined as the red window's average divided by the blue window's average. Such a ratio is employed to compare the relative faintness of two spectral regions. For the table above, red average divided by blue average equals 0.98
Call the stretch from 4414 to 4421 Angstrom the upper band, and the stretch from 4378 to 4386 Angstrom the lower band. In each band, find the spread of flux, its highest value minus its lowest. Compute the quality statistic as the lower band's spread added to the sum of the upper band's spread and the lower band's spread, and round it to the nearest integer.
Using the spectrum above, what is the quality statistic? 33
